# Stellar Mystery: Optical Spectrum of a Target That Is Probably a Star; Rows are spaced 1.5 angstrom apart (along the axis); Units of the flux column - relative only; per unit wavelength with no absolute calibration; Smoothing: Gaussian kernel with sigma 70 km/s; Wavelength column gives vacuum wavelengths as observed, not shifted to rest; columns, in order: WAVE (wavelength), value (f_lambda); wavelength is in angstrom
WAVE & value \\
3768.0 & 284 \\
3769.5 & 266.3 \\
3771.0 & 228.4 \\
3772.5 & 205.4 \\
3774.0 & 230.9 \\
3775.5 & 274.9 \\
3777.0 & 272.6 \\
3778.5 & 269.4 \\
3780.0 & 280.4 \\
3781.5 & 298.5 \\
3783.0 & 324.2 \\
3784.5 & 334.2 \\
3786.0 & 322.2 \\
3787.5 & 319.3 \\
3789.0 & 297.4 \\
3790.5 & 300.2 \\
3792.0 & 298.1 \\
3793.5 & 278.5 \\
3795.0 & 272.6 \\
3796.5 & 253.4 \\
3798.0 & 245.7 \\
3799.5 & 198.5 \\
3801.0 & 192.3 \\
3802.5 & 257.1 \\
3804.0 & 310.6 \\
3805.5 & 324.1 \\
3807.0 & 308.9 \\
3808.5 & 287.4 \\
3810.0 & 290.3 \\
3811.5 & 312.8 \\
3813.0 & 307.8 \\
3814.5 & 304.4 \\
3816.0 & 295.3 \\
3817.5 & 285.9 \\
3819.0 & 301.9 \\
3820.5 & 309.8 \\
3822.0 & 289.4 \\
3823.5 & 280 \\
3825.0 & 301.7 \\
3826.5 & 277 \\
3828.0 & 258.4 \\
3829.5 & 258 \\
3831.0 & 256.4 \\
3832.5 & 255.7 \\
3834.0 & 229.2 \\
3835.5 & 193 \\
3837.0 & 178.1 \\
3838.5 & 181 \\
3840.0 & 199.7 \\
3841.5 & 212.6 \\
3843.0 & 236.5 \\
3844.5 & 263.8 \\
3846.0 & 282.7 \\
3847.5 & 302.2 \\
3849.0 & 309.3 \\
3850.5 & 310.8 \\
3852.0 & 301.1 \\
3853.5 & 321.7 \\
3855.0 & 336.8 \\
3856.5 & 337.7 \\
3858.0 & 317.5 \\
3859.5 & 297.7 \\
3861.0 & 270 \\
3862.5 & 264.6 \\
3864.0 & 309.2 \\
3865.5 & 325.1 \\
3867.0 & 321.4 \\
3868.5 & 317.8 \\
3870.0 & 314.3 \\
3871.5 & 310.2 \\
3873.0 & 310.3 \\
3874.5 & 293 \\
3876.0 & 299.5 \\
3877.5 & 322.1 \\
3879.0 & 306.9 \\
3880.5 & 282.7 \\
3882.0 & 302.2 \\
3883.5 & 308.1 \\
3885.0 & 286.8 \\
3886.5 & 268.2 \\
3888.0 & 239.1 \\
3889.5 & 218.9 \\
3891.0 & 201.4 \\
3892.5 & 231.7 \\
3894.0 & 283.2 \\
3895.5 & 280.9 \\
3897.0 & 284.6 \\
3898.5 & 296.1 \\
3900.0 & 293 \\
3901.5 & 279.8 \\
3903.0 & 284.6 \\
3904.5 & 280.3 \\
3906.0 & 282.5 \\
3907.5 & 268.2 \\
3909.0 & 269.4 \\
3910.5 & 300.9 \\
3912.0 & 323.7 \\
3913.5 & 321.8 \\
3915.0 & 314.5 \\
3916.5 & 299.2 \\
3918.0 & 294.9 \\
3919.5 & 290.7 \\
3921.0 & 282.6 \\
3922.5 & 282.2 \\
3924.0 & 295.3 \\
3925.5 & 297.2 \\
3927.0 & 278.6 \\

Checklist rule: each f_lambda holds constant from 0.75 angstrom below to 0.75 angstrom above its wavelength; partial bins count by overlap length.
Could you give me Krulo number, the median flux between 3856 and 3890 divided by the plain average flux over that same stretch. 1.03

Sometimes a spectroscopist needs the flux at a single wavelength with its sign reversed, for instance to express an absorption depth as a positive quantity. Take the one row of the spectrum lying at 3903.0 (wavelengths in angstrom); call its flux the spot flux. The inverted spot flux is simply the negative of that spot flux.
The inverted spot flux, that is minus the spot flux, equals -285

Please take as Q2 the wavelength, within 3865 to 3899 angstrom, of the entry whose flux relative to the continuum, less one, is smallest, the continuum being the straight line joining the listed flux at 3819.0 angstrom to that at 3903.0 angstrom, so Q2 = 3891.0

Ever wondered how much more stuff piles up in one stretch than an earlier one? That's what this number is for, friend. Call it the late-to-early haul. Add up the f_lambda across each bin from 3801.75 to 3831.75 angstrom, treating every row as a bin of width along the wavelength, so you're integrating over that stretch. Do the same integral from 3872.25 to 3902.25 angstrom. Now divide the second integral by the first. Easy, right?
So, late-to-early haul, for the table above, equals 0.96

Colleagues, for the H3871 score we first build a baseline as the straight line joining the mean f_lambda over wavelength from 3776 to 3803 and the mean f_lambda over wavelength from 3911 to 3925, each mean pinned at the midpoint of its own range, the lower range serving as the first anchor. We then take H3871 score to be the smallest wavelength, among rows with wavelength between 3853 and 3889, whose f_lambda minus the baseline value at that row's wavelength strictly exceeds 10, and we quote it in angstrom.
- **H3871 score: 3853.5 angstrom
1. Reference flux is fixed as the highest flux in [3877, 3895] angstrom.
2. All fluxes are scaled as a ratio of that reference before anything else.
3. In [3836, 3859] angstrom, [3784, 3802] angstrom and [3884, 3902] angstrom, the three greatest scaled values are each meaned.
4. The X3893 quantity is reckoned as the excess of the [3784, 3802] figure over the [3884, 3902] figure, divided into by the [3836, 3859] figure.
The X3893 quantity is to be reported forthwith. 0.10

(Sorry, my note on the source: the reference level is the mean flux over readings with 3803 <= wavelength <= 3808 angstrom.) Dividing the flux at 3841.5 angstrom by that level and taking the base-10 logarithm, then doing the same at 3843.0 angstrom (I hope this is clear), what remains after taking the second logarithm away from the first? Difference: -0.046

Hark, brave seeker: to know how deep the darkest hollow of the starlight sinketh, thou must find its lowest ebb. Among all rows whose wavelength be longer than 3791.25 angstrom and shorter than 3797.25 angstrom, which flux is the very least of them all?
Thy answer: 253.4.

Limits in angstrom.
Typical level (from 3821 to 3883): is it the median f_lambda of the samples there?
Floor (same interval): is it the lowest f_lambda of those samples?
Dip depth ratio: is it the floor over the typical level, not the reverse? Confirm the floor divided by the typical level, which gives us 0.60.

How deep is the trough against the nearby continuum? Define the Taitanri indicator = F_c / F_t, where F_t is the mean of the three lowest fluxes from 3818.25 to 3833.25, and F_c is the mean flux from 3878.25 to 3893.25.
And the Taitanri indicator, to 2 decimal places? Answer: 1.03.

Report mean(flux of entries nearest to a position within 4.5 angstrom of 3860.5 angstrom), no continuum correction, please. 299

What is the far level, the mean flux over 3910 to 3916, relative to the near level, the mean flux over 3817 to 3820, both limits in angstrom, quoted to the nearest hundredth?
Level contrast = 1.07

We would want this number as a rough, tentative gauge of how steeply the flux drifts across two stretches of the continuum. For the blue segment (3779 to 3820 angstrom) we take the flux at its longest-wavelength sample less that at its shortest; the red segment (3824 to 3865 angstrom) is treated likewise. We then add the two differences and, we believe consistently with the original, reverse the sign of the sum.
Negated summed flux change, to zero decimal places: -29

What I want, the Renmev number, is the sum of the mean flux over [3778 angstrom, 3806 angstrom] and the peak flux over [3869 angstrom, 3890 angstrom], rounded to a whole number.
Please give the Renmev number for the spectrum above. 605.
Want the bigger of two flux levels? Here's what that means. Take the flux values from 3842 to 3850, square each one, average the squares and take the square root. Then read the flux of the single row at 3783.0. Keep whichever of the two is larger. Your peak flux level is 324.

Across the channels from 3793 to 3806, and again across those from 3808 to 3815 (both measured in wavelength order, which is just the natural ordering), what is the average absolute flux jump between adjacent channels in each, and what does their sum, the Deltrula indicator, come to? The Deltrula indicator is 36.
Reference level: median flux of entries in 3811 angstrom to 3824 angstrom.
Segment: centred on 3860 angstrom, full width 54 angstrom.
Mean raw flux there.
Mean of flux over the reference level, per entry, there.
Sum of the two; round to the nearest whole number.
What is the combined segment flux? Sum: 285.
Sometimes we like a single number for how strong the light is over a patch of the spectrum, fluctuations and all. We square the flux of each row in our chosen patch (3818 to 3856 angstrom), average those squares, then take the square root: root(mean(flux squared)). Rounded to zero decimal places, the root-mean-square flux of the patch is 270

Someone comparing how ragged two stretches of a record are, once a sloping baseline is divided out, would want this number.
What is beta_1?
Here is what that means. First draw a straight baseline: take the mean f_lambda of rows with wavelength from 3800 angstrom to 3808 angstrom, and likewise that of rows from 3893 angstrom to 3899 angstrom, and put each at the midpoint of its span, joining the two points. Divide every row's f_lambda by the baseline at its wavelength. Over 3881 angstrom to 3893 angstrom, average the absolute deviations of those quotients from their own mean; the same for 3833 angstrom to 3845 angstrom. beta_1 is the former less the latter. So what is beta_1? 0.04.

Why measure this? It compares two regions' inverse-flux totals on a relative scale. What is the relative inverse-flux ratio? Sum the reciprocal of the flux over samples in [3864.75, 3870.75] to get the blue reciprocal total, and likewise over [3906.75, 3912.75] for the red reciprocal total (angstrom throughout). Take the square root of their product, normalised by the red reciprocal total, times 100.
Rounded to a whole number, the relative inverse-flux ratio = 95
